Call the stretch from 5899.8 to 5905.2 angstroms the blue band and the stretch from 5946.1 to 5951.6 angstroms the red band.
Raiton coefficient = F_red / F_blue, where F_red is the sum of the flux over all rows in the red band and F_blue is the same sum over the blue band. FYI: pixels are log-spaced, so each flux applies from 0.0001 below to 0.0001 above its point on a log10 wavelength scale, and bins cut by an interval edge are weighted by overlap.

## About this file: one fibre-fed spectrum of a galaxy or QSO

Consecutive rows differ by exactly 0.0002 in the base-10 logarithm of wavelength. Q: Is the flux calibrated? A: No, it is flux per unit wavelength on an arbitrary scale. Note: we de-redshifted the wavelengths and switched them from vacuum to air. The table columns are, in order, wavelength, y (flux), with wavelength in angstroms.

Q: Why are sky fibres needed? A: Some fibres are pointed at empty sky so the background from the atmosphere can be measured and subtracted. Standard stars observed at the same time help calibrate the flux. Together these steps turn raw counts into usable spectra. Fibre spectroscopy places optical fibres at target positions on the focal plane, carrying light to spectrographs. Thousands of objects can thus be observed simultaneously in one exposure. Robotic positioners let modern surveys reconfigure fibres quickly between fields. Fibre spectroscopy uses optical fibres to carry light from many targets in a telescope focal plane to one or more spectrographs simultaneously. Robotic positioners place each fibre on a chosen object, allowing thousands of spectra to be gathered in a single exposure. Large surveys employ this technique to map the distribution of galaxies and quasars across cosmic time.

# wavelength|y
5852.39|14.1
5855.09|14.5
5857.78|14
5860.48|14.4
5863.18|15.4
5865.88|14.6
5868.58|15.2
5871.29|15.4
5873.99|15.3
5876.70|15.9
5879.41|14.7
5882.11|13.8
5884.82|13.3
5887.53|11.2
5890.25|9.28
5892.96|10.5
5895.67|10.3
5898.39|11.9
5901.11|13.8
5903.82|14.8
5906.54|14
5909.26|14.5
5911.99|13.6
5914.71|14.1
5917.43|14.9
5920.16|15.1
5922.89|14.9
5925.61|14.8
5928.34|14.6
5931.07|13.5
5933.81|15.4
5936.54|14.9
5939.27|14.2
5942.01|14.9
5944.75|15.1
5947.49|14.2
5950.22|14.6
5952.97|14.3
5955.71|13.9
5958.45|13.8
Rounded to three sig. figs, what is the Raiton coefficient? 1.01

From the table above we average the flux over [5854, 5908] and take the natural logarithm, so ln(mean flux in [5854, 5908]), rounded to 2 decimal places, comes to 2.61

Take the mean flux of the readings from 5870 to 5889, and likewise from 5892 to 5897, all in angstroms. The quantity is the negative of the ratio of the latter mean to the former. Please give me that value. -0.7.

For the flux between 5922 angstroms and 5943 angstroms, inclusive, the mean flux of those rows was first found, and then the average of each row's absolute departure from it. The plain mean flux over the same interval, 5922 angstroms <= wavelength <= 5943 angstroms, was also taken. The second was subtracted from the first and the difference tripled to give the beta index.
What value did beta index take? -42.7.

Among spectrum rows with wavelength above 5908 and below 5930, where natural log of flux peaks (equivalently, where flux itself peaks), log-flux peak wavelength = 5920.16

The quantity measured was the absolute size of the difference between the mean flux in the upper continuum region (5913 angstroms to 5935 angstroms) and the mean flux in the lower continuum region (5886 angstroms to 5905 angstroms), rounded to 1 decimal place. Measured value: 3.0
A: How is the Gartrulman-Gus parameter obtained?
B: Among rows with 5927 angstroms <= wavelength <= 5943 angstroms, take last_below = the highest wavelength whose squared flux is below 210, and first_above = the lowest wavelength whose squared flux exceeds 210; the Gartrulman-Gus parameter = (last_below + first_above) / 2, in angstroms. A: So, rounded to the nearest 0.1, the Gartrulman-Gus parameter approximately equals 5933.8 angstroms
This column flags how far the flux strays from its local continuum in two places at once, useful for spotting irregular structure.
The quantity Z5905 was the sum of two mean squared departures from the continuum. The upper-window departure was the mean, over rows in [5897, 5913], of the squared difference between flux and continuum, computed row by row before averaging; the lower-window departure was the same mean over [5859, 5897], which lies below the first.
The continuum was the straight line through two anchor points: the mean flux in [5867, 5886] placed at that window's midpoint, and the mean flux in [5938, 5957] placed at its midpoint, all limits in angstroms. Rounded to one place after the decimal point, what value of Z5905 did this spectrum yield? 7.8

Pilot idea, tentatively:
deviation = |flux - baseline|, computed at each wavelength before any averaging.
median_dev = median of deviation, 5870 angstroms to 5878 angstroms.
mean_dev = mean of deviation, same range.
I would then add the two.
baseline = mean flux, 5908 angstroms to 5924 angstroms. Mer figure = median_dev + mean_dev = 1.9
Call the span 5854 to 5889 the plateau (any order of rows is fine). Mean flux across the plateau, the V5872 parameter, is 14.4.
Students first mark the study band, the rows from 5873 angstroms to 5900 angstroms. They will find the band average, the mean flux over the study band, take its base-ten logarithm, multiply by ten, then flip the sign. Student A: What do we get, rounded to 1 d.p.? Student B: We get -11.0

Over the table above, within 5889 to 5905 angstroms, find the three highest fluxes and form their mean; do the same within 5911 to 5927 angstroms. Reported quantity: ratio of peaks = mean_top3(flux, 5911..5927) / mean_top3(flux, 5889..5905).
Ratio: 1.11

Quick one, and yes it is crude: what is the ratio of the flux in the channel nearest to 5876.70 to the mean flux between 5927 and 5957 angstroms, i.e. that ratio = 1.1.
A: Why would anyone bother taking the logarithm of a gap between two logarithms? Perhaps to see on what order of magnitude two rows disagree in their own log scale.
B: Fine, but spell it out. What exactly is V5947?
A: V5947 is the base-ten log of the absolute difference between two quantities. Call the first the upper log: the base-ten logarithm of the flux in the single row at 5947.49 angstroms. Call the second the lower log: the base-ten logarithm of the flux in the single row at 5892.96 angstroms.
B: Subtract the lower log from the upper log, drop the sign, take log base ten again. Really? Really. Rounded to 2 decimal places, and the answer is -0.88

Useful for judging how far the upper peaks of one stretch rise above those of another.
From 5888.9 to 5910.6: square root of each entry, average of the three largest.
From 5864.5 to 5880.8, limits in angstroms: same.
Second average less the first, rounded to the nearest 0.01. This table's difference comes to 0.14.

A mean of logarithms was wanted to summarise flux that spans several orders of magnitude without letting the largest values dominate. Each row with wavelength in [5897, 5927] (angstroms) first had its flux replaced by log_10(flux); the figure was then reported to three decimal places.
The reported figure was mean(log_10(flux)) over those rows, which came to 1.152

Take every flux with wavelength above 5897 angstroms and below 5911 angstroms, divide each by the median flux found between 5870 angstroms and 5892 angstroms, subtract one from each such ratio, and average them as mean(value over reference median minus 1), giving -0.032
